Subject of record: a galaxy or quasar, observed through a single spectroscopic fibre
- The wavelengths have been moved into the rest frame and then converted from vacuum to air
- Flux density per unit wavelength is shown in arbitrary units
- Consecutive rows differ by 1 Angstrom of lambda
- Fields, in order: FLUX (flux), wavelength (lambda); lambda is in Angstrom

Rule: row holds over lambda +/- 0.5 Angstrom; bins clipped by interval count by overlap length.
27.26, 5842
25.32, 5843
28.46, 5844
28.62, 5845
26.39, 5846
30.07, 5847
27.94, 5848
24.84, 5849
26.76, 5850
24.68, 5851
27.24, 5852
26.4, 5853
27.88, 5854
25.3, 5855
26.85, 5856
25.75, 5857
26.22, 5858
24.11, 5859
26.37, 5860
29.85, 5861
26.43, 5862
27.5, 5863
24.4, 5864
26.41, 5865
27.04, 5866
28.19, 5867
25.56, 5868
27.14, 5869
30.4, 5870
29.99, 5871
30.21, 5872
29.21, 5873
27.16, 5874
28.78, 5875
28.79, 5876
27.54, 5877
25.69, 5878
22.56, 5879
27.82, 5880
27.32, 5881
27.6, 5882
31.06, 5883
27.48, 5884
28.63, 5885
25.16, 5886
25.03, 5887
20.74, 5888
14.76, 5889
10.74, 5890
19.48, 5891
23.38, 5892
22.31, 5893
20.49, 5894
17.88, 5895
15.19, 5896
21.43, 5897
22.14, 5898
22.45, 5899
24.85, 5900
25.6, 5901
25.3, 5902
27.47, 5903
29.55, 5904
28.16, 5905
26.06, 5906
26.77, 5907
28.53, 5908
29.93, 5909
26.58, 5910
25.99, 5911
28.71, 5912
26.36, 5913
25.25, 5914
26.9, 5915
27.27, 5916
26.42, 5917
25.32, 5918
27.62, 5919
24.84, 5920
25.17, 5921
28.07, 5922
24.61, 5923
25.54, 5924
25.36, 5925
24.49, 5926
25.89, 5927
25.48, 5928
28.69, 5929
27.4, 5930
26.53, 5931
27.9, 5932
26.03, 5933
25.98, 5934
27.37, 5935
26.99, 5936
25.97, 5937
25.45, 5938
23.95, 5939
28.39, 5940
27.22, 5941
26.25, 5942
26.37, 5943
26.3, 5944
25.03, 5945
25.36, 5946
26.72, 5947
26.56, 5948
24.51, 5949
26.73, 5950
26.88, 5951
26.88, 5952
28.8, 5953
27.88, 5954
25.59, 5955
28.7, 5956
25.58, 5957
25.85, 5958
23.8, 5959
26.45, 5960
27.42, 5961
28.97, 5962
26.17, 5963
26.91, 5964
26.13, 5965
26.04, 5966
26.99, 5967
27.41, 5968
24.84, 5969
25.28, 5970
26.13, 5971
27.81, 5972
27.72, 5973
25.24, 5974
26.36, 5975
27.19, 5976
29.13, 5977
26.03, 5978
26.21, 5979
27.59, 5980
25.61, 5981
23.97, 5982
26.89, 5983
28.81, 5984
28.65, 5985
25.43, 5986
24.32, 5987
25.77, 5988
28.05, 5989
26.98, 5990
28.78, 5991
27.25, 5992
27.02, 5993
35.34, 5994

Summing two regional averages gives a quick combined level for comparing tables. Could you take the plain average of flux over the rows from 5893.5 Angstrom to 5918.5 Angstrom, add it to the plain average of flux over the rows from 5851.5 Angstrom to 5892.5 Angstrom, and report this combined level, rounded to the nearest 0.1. 51.3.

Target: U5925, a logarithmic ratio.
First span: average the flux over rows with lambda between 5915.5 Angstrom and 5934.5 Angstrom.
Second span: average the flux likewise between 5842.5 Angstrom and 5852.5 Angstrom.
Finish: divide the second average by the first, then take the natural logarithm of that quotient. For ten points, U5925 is 0.030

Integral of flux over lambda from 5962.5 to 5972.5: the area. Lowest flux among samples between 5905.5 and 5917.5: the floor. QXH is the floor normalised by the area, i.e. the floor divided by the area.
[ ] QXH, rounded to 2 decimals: 0.10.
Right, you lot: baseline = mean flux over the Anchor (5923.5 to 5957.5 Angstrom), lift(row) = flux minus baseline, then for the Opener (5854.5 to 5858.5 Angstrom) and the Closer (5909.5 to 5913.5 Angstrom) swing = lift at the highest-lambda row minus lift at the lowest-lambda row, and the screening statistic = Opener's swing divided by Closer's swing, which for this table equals -4.2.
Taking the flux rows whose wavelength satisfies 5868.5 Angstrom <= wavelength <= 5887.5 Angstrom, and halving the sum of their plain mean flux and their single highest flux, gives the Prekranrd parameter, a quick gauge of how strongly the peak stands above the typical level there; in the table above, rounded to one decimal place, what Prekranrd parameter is 29.4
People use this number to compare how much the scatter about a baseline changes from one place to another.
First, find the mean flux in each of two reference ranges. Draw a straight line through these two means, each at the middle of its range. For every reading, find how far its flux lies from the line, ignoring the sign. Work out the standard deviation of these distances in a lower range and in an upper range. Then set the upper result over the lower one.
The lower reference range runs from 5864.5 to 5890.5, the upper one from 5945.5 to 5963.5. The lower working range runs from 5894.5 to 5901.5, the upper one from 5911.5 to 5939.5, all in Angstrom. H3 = 0.2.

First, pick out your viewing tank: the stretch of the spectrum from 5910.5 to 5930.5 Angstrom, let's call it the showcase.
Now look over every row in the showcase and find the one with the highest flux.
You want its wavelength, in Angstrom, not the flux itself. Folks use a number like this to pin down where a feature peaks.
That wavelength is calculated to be 5912 Angstrom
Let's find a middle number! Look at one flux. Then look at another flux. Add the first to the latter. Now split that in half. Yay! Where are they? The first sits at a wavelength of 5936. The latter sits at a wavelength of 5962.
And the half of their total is 28.0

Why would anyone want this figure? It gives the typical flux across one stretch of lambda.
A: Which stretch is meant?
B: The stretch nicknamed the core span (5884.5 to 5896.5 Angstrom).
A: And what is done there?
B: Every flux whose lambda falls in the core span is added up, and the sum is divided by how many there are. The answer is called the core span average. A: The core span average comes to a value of 20.3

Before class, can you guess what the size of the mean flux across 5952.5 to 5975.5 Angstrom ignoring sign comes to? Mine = 26.6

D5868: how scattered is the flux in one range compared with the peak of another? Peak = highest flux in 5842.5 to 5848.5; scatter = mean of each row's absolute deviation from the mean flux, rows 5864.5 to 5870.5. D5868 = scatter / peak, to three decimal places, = 0.041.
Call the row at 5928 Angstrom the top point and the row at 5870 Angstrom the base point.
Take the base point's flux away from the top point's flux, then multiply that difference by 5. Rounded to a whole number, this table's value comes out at -25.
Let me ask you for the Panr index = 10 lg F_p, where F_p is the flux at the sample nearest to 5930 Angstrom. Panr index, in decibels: 14.4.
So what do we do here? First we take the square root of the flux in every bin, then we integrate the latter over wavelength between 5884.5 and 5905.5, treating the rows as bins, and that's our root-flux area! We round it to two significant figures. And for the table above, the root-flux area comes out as 99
